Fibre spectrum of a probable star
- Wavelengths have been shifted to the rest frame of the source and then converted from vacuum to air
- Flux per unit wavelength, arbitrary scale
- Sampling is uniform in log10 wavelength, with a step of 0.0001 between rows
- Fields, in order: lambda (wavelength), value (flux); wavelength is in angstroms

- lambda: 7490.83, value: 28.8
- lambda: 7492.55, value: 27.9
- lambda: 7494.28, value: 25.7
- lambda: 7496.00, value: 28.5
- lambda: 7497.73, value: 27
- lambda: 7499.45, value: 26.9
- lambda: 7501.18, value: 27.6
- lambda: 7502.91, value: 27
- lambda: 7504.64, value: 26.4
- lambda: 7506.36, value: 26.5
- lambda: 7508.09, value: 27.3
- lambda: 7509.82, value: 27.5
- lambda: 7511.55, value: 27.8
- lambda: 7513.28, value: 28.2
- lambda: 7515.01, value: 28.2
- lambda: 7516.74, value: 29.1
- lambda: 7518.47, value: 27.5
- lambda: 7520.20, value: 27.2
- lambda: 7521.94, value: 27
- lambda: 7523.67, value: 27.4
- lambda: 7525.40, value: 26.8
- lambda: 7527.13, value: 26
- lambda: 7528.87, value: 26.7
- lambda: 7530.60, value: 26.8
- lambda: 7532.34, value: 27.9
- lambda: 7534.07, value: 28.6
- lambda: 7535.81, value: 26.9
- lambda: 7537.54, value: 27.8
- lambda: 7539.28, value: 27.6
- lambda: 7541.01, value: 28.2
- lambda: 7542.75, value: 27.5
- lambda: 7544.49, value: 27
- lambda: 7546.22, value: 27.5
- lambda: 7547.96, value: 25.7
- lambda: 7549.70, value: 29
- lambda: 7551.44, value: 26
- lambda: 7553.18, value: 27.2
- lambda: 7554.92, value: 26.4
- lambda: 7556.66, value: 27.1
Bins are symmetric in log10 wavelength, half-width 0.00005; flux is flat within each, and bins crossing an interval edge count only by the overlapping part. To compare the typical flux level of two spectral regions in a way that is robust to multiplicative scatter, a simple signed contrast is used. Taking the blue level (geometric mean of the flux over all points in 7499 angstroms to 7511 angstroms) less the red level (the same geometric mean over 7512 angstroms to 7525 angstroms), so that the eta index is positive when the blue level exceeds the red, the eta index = -0.8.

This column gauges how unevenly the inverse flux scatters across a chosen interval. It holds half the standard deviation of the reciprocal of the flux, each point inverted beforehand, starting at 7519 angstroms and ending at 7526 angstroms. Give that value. 0.0002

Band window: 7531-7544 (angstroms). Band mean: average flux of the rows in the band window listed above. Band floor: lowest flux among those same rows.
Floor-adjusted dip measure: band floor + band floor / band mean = 27.9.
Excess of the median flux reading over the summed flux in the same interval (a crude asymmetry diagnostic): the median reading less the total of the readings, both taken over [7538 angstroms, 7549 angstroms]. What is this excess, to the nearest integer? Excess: -136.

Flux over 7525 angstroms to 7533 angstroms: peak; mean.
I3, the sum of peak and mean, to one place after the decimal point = 54.7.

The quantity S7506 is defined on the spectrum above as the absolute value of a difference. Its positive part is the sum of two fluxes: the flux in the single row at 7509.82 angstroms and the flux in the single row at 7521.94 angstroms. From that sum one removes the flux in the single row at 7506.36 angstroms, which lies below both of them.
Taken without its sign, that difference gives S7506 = 28.0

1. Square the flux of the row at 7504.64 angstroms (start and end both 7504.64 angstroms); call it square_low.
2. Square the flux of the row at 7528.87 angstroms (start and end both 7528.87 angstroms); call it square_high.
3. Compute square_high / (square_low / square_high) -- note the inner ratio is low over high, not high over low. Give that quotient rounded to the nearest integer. 729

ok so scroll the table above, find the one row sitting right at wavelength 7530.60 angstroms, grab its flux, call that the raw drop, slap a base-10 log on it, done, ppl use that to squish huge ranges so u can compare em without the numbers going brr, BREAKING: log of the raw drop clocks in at 1.43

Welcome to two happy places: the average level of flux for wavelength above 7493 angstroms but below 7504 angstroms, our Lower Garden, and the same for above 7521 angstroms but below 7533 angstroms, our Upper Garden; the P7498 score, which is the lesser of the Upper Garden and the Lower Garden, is 26.9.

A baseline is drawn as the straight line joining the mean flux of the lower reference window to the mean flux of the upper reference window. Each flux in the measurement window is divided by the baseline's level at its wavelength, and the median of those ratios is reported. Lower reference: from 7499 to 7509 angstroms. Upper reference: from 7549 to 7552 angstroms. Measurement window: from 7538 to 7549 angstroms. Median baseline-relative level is 1.00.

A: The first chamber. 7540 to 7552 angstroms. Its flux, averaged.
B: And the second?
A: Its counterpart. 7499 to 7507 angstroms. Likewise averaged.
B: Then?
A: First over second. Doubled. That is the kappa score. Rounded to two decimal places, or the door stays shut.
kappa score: 2.03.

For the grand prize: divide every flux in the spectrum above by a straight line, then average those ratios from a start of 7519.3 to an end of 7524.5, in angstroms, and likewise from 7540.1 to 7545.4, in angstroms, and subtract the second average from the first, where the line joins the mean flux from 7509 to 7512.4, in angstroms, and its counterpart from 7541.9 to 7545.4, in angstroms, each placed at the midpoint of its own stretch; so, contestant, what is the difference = -0.02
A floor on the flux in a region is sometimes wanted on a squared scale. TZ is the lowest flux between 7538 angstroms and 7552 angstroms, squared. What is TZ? 660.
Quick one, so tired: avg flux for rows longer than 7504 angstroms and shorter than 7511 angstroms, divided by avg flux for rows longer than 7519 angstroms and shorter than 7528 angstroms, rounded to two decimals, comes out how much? 1.00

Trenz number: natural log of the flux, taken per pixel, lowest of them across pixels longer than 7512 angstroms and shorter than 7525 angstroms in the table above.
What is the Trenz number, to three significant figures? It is 3.30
